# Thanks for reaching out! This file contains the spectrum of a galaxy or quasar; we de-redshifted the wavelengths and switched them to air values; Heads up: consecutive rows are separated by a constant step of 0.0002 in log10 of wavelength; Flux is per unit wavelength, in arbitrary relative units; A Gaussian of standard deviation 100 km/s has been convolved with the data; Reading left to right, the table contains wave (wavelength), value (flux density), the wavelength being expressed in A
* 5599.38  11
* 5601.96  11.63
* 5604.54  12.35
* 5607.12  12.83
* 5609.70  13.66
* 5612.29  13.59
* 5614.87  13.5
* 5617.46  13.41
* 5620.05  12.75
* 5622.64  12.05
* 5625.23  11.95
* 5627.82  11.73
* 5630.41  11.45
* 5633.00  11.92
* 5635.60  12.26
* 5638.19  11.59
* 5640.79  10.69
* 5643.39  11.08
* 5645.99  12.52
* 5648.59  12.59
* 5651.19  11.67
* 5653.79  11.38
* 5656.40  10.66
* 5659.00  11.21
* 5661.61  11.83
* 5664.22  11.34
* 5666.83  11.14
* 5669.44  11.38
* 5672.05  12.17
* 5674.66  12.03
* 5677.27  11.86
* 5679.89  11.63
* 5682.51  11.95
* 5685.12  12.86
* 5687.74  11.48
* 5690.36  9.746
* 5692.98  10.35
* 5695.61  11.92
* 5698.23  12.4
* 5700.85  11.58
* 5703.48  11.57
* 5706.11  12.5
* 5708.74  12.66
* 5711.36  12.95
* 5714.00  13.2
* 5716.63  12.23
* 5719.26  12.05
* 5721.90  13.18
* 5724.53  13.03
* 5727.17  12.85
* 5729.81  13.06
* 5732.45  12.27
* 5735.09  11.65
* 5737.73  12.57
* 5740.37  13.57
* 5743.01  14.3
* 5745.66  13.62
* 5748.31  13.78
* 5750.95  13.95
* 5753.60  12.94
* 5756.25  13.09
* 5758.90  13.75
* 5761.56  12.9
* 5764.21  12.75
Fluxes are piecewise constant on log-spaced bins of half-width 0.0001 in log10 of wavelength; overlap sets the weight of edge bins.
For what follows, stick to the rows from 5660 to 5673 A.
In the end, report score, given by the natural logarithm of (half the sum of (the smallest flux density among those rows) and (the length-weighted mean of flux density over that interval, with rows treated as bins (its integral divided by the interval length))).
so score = 2.43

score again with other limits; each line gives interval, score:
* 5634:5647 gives 2.41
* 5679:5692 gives 2.36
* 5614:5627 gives 2.51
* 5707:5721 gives 2.51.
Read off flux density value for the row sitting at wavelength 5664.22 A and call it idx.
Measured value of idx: 11.34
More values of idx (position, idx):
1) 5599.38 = 11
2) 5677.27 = 11.86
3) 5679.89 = 11.63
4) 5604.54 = 12.35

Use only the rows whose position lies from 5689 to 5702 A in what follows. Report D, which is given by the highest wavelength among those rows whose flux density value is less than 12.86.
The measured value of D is 5700.85 A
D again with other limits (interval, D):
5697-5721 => 5719.26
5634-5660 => 5659.00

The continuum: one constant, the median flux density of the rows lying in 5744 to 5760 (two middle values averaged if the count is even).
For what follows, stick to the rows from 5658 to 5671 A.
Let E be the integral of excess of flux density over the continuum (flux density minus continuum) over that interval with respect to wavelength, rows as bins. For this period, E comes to -30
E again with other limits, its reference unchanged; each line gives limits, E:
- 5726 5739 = -16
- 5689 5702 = -32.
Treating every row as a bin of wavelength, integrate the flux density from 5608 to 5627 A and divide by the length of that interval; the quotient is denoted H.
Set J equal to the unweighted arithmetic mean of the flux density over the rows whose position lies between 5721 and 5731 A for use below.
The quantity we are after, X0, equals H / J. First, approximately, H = 12.9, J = 13.0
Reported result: 0.99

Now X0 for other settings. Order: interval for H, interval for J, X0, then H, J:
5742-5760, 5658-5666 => 1.19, 13.6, 11.5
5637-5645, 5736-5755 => 0.82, 11.2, 13.5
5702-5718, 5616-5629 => 1.01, 12.5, 12.4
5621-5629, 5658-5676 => 1.03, 11.9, 11.6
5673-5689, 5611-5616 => 0.88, 12.0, 13.5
